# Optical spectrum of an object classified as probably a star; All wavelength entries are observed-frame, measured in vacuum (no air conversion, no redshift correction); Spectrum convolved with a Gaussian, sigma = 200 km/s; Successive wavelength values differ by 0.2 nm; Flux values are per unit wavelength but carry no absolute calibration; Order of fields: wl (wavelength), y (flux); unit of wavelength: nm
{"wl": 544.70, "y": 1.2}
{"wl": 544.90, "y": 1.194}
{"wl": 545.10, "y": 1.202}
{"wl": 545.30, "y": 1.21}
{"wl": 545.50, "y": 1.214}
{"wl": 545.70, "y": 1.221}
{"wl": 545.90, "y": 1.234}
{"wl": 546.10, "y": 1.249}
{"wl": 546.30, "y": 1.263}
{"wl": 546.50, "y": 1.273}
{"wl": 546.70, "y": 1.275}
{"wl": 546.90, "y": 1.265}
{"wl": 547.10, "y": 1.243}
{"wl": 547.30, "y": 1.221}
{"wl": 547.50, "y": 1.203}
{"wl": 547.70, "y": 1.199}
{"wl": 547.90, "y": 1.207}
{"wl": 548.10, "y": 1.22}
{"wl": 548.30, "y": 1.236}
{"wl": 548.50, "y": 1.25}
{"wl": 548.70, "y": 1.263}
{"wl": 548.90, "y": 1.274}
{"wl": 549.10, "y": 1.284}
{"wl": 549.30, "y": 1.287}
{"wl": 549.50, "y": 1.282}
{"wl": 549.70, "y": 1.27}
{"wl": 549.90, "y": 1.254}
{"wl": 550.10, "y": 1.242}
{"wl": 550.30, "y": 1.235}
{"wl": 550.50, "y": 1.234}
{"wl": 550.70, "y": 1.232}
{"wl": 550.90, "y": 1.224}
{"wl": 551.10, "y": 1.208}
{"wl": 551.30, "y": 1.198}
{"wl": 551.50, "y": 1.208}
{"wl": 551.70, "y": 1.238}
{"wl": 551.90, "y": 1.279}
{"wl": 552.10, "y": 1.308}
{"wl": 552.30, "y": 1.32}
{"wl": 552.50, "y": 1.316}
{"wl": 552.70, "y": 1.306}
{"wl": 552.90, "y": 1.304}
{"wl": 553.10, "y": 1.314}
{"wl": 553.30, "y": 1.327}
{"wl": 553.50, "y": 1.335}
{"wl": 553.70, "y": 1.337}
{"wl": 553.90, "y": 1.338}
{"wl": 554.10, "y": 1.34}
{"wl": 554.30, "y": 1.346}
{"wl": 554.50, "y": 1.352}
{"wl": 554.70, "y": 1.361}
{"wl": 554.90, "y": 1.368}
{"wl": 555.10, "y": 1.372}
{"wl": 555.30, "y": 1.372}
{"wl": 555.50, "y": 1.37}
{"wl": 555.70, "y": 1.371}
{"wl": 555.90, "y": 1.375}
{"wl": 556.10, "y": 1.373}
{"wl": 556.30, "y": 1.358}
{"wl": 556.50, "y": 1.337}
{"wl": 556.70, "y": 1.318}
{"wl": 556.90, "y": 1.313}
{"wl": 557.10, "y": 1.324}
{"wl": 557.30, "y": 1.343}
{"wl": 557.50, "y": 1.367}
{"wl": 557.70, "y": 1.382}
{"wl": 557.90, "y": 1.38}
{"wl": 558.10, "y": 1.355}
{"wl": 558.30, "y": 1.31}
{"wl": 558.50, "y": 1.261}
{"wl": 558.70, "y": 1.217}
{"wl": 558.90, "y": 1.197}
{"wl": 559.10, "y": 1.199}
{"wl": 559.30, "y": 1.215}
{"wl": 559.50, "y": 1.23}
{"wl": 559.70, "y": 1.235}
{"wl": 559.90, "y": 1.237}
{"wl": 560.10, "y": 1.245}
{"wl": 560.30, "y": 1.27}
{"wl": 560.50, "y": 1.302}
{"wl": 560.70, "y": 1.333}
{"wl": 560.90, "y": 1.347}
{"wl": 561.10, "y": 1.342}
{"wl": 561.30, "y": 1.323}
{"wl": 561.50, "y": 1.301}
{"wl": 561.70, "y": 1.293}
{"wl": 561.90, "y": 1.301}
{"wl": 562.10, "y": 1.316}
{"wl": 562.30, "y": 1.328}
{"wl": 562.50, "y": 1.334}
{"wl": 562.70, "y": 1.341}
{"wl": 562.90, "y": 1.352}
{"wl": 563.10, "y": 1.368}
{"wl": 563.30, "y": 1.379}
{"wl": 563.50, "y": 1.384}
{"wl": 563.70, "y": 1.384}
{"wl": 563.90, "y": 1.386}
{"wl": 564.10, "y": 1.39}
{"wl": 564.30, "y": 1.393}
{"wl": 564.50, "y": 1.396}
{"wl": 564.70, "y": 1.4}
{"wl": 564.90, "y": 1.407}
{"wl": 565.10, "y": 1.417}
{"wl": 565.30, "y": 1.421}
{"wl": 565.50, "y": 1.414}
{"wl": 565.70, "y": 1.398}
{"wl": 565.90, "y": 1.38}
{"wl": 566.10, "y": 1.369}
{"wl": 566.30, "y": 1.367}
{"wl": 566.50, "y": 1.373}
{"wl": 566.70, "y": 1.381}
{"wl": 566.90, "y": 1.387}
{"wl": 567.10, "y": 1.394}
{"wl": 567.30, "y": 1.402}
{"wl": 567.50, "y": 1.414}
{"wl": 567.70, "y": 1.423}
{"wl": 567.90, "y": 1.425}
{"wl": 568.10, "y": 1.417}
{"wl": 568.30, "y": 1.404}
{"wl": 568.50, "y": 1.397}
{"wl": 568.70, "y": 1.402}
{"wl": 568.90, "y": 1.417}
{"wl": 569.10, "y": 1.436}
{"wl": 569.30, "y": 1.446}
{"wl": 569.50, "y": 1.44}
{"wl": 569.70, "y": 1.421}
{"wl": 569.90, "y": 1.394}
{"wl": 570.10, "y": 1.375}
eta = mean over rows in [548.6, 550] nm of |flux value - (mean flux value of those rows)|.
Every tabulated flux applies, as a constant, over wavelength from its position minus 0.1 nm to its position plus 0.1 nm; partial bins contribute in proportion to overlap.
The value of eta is 0.010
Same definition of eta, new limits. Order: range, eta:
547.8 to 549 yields 0.021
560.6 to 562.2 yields 0.017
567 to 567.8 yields 0.010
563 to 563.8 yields 0.005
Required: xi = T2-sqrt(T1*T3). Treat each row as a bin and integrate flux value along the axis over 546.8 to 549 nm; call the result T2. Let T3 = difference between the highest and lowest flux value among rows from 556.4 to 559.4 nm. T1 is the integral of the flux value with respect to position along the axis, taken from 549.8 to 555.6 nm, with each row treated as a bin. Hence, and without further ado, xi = 1.5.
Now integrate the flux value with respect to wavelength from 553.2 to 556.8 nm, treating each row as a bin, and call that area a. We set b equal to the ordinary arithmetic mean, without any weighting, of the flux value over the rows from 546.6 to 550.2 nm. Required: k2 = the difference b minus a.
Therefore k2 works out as -3.6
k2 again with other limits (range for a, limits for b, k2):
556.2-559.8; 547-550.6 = -3.4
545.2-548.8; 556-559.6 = -3.1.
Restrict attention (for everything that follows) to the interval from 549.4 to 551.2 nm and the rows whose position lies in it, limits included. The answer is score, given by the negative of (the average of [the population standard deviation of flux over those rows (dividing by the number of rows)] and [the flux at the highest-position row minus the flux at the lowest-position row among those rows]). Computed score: 0.026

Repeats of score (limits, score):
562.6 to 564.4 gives -0.034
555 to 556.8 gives 0.018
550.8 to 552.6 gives -0.070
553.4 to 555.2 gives -0.025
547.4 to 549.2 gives -0.056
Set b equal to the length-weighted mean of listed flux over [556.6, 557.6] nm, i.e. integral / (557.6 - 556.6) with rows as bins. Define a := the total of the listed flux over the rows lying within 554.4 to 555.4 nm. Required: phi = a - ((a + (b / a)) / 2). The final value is 3.3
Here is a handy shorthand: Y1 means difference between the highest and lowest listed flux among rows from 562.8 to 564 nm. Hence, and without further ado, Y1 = 0.034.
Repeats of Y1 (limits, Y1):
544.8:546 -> 0.040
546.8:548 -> 0.066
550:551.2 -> 0.034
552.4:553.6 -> 0.031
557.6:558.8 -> 0.165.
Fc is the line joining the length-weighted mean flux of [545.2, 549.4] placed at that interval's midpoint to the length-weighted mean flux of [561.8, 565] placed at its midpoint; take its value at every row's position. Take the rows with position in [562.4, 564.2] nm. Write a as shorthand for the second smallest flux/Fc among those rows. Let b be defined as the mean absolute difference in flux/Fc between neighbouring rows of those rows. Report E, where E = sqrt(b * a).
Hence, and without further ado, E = 0.065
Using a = 0.99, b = 0.004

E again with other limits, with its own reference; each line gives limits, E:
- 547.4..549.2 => 0.088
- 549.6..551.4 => 0.089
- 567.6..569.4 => 0.082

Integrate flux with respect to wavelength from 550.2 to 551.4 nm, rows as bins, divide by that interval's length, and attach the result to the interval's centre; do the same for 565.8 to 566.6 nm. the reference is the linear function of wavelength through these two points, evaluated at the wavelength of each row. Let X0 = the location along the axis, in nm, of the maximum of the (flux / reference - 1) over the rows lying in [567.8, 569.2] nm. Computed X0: 567.90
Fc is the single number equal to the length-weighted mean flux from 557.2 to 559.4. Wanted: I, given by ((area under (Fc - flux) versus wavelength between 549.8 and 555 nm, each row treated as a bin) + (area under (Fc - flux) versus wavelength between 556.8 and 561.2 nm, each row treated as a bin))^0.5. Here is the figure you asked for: 0.17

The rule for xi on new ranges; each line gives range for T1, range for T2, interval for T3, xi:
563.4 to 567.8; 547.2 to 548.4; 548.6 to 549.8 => 1.1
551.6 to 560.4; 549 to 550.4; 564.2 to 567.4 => 1.0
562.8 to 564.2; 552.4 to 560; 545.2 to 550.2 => 9.6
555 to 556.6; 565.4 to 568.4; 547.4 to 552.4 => 3.7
